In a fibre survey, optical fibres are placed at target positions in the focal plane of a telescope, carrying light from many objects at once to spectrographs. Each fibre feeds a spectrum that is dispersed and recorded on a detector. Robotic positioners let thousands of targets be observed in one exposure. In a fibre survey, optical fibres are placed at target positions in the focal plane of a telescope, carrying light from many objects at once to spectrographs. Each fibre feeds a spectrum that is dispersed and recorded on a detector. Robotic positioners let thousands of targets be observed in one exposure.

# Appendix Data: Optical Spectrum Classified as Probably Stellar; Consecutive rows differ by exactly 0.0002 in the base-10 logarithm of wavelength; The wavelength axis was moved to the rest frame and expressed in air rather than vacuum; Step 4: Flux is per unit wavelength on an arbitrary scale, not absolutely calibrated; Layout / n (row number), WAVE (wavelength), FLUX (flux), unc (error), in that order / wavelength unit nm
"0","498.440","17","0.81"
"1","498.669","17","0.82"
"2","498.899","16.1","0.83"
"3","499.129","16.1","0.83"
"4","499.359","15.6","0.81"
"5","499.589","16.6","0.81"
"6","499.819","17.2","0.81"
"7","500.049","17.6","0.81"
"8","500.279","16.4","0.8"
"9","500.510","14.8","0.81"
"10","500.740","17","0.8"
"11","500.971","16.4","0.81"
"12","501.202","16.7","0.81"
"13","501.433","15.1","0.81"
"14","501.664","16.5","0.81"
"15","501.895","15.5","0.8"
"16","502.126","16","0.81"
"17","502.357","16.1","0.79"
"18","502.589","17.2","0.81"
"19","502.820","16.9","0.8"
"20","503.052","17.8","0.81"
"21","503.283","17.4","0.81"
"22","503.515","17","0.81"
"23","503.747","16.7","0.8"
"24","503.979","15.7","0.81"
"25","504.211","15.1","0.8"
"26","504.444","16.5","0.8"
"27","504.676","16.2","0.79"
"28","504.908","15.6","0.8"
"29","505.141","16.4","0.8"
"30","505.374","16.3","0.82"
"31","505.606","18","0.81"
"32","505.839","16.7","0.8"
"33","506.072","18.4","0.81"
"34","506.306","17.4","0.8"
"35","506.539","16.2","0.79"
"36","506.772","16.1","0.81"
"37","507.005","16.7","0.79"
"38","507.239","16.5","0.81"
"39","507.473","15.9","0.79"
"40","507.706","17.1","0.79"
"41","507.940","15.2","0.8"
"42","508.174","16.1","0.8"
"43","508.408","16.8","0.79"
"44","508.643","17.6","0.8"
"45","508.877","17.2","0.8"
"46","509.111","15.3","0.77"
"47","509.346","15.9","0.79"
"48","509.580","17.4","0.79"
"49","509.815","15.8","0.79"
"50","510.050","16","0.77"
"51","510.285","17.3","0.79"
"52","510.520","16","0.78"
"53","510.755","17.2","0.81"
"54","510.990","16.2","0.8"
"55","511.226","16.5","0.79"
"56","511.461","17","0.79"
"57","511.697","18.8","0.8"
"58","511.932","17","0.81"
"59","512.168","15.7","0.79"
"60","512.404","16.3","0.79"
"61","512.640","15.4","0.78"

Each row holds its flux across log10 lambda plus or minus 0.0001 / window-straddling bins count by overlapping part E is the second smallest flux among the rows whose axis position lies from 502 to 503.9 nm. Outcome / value 16.1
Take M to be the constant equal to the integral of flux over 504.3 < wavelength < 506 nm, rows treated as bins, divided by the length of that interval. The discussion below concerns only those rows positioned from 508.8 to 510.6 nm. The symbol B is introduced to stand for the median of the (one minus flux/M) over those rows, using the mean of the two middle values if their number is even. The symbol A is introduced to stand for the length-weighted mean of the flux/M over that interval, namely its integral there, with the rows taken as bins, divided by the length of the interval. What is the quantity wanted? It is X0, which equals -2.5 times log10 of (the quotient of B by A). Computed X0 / 3.7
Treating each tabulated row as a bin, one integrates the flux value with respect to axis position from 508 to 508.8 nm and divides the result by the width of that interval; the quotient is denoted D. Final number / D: 16.7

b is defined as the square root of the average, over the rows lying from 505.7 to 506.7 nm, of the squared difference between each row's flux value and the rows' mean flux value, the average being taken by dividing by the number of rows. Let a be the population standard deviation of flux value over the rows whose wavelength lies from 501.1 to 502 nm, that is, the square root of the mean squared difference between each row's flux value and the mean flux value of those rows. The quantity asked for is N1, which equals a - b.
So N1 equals -0.2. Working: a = 0.67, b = 0.8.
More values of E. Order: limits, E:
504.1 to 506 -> 15.6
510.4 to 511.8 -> 16.2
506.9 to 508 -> 15.9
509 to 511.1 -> 15.8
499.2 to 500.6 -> 15.6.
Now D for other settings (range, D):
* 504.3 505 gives 16.1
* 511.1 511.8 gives 17.4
